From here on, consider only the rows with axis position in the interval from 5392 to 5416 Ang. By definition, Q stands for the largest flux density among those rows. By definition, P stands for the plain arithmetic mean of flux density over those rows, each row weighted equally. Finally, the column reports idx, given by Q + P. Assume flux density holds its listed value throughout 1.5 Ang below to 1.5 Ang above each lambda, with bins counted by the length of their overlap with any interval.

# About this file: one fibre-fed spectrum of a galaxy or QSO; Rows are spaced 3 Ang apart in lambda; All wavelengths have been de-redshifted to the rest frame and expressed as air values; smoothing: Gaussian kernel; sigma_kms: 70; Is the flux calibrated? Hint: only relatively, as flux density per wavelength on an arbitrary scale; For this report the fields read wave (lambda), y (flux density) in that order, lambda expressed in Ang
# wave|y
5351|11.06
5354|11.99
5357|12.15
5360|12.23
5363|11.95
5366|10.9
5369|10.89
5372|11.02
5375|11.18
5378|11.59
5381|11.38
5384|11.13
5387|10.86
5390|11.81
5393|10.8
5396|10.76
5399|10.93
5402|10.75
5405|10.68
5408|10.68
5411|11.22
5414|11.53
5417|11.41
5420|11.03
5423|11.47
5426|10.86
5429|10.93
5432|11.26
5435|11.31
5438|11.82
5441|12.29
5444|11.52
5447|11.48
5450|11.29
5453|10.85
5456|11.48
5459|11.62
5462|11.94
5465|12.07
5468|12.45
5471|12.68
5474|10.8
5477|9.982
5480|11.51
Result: 22.4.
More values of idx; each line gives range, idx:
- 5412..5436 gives 22.8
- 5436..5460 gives 23.8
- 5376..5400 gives 23.0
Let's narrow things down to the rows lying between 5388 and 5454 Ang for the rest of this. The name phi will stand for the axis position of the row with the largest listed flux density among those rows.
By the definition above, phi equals 5441 Ang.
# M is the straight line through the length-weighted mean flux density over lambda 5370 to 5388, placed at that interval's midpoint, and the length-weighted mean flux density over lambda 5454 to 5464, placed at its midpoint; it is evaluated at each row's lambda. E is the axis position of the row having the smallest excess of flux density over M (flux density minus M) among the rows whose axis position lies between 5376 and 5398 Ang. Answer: 5396 Ang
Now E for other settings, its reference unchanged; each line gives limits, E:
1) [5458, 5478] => 5477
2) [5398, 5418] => 5408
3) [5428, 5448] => 5429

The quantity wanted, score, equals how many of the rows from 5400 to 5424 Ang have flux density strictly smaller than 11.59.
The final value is 8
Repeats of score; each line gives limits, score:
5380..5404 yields 7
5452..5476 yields 3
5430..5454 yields 6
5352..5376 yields 4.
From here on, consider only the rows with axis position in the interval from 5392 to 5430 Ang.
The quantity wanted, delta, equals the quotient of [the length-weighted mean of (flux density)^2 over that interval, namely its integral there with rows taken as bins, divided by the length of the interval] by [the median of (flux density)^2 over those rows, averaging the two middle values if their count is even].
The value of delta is 1.015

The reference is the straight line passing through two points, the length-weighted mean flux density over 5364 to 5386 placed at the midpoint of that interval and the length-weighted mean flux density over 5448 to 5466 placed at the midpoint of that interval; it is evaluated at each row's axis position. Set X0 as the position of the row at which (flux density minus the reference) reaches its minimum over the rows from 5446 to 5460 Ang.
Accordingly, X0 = 5453 Ang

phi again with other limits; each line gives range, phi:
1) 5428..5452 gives 5441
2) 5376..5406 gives 5390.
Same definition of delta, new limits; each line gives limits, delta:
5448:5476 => 1.009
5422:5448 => 0.995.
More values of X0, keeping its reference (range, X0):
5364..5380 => 5369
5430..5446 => 5432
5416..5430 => 5426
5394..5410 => 5408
